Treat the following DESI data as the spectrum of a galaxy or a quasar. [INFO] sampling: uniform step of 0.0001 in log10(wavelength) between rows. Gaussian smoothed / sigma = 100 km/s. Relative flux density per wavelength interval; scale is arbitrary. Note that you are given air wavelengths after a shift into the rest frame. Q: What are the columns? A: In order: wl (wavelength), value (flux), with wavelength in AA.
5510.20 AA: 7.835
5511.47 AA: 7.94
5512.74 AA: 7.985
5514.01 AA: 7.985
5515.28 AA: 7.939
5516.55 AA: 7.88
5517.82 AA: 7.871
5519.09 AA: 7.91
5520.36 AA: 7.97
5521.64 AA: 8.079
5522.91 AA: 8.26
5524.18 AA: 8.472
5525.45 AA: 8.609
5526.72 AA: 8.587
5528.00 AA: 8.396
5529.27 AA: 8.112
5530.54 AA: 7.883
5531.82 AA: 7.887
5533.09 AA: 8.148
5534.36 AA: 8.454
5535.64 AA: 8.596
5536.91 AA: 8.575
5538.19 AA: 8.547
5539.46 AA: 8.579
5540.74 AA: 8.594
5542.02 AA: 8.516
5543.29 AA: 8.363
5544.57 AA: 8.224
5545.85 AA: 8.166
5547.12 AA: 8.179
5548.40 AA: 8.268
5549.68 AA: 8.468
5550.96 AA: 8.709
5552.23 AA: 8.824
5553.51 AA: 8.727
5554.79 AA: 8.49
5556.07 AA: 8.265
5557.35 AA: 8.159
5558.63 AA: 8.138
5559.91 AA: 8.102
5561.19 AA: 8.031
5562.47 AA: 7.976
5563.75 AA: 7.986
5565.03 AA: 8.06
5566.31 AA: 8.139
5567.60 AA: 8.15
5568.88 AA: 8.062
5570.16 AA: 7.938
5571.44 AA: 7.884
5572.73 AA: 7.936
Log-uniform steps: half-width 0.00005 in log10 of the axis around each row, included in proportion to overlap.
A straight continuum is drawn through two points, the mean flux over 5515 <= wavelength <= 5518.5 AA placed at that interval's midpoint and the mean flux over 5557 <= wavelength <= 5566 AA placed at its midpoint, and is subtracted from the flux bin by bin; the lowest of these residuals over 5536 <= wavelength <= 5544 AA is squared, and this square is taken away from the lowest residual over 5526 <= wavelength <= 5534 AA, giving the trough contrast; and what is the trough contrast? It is -0.20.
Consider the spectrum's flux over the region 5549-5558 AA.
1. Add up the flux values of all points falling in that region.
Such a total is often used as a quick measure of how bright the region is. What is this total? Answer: 59.6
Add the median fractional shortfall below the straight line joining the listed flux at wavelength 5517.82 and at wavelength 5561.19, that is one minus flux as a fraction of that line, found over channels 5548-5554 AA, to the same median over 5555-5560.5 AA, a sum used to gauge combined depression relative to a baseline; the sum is -0.11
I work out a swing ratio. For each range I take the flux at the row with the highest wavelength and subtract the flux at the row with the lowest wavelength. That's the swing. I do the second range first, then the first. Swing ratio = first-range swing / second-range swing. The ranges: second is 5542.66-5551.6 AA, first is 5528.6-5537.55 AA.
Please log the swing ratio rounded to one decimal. 1.3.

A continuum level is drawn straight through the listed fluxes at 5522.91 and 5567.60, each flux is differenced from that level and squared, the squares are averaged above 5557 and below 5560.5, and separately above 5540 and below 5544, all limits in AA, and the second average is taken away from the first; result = -0.08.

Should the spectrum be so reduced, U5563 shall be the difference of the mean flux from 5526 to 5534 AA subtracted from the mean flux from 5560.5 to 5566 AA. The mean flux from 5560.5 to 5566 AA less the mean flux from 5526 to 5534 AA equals -0.16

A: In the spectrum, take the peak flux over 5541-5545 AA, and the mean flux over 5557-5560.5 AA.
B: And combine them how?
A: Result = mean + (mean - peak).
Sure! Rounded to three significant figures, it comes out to 7.75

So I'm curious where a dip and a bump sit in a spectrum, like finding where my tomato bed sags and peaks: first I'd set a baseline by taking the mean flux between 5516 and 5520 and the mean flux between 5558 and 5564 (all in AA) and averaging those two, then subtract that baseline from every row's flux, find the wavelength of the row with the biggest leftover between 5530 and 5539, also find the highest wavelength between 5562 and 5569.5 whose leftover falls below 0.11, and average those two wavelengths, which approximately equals 5552.3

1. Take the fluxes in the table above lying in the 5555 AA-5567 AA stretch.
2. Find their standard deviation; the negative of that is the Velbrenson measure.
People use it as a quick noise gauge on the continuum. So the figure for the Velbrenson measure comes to -0.09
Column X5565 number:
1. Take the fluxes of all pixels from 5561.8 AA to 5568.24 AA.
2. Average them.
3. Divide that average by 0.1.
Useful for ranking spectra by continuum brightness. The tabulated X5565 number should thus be 80.6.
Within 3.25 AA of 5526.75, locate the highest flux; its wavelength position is 5525.45 AA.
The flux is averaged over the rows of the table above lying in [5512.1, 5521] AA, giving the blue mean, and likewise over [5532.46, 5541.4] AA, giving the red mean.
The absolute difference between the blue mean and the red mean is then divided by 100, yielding 0.0056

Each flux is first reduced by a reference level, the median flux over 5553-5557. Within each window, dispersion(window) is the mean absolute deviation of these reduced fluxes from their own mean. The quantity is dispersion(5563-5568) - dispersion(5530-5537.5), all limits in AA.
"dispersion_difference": -0.22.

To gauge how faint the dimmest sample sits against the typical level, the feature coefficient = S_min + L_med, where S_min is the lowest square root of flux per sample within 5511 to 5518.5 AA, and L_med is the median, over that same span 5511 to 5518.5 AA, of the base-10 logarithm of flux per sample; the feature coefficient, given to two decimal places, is 3.71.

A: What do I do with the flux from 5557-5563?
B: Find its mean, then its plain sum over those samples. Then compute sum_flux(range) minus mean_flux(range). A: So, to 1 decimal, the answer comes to 32.3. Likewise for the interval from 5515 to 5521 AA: 31.7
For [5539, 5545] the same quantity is 33.8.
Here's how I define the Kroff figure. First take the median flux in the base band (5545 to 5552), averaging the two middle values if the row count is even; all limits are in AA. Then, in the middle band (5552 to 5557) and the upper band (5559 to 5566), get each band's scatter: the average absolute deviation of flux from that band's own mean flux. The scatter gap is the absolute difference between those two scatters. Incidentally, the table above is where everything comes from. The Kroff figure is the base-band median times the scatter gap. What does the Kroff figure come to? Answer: 1.3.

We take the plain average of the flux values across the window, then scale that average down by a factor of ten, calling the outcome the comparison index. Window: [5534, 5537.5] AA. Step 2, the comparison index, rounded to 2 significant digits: 0.85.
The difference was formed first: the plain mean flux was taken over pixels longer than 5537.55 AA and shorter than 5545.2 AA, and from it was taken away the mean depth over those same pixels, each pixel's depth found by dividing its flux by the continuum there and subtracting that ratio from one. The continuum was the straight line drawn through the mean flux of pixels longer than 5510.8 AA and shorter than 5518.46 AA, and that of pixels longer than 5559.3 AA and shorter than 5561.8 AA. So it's 8.53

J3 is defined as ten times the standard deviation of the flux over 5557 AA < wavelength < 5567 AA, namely 0.7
